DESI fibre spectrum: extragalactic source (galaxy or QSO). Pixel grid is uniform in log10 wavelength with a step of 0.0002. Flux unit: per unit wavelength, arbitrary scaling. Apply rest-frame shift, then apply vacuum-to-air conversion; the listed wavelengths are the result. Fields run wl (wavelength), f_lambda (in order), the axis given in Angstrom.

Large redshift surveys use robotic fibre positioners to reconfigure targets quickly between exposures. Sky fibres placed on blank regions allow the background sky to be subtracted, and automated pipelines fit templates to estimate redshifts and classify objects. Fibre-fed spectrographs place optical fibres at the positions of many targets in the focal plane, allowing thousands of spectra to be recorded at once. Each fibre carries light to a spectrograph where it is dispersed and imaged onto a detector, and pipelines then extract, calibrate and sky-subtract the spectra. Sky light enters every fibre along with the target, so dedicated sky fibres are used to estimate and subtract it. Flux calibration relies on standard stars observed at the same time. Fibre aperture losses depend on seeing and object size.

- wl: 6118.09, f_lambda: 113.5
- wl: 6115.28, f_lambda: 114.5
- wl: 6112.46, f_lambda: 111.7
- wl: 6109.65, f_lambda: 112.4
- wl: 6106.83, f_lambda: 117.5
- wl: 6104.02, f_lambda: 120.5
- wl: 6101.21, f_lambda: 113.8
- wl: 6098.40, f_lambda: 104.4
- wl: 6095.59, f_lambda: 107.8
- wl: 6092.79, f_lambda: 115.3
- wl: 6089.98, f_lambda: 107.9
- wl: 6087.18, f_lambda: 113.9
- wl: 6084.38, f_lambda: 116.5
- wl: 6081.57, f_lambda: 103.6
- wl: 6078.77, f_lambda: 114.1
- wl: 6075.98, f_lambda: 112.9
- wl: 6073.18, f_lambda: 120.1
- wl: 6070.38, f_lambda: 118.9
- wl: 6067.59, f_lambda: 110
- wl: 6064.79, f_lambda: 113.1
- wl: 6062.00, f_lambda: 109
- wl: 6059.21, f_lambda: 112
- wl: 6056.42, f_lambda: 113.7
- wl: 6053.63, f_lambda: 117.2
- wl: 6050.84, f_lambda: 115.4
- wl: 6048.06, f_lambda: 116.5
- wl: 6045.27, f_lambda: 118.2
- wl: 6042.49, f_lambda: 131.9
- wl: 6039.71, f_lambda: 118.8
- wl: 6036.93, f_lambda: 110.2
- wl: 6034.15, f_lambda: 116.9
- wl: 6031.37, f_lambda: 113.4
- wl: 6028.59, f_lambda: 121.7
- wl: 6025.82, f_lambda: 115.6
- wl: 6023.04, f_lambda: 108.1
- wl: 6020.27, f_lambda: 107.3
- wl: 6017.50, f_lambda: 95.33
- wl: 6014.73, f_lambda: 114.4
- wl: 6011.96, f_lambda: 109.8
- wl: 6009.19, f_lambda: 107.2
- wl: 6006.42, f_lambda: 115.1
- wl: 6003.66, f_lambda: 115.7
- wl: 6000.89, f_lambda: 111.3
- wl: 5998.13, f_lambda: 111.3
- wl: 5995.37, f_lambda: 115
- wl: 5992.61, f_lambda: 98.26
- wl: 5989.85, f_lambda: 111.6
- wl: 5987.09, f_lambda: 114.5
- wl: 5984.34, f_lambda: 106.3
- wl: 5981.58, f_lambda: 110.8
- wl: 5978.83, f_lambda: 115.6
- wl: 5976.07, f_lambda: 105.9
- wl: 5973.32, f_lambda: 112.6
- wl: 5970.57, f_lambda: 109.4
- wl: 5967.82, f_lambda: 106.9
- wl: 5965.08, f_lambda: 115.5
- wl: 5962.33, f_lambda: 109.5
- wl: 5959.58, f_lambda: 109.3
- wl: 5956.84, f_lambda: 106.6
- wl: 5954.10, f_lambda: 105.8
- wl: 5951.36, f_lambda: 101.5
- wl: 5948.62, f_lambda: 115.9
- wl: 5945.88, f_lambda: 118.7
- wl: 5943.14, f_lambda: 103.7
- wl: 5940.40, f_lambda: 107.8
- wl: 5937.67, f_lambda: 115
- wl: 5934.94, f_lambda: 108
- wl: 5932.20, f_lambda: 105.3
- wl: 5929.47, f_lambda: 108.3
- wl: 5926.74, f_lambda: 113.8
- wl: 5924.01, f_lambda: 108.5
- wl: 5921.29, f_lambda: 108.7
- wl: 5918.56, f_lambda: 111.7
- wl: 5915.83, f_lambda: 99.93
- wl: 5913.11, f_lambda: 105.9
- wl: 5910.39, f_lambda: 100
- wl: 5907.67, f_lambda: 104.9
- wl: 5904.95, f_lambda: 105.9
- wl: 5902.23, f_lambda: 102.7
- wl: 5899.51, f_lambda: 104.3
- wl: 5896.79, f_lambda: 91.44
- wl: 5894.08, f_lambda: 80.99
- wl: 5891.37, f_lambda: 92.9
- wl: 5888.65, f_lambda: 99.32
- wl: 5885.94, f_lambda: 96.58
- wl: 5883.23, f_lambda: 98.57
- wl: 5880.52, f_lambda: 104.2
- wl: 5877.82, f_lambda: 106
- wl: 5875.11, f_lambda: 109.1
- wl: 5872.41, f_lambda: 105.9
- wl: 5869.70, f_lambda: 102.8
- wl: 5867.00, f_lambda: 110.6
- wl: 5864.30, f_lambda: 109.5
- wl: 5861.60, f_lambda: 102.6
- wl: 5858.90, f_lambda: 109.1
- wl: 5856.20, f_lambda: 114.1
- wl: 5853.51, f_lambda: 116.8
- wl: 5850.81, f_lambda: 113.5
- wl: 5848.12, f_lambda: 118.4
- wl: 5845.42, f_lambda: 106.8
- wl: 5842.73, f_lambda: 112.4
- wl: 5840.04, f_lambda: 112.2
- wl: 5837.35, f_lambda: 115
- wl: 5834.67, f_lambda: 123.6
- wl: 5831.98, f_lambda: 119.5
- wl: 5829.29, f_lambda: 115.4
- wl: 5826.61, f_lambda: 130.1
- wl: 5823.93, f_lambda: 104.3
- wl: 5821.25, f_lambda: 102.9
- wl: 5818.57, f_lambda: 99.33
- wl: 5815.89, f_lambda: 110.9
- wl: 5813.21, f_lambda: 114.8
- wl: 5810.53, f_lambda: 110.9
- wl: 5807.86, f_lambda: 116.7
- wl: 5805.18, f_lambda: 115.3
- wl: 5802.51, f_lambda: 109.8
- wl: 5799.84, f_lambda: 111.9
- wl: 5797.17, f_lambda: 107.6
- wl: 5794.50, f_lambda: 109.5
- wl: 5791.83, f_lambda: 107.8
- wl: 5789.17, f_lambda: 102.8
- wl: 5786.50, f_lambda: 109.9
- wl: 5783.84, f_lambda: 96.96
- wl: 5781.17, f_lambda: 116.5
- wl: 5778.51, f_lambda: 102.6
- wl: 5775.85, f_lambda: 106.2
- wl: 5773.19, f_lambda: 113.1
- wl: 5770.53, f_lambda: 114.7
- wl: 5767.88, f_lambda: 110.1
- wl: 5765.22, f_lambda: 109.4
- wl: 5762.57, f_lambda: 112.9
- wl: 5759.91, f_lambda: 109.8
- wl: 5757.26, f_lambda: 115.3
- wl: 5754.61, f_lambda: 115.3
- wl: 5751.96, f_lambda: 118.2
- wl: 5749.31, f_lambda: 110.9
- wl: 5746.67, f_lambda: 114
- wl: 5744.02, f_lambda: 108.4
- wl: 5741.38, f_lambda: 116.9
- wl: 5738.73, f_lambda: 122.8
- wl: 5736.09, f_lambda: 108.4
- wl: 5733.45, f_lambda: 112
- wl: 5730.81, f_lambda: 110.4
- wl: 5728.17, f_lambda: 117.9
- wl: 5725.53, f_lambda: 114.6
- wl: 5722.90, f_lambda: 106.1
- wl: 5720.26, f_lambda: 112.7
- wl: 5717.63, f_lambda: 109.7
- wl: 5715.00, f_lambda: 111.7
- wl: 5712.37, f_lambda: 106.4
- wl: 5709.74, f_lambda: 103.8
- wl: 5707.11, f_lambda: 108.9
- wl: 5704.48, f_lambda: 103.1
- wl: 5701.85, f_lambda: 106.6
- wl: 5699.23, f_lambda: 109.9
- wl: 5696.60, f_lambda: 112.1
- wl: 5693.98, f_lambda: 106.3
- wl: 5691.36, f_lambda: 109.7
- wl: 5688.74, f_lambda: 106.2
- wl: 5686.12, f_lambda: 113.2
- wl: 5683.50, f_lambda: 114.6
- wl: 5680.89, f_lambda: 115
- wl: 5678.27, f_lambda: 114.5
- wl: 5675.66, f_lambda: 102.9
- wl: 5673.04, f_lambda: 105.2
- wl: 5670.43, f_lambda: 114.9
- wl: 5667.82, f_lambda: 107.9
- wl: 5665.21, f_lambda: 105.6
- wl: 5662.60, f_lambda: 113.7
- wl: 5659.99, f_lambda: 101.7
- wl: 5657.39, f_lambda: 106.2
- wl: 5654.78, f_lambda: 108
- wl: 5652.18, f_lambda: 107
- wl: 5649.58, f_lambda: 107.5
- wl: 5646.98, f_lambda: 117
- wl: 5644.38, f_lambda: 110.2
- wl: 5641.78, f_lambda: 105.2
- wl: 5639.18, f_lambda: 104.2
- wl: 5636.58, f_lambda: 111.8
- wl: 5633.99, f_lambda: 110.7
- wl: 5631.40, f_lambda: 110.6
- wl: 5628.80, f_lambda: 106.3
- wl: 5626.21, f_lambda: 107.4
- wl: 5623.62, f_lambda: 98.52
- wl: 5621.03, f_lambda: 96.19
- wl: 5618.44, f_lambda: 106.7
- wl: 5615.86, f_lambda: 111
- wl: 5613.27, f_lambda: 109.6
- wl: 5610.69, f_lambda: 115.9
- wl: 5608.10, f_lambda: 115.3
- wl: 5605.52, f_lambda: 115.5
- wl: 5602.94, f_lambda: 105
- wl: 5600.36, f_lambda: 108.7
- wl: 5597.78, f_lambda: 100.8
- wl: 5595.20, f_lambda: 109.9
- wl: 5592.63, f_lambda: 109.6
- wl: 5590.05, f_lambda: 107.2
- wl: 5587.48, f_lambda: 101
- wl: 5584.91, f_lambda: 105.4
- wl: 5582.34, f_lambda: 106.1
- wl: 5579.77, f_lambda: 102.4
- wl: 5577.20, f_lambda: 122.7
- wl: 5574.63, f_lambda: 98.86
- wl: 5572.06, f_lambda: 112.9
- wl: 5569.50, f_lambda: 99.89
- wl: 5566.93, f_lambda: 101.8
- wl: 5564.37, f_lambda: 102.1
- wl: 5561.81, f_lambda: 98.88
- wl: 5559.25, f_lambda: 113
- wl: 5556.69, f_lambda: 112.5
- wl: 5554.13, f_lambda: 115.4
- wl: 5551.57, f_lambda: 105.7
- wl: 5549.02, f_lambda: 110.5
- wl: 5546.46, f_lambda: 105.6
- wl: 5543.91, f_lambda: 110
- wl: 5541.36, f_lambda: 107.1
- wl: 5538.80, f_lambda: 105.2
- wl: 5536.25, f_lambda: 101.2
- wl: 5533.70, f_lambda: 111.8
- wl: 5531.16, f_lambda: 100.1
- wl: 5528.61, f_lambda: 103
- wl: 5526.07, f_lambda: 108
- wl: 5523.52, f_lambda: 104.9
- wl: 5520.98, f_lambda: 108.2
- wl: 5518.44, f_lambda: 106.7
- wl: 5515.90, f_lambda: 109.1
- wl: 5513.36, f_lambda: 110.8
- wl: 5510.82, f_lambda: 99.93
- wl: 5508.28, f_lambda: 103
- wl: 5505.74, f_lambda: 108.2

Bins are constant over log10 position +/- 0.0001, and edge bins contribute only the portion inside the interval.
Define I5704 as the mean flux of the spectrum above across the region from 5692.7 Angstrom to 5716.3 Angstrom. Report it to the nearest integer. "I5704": 108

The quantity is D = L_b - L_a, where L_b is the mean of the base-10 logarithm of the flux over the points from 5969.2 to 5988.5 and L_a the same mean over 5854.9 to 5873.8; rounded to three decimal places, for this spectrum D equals 0.012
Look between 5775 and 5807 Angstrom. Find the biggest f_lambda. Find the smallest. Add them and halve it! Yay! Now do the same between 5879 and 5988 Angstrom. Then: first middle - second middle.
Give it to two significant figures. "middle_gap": 6.9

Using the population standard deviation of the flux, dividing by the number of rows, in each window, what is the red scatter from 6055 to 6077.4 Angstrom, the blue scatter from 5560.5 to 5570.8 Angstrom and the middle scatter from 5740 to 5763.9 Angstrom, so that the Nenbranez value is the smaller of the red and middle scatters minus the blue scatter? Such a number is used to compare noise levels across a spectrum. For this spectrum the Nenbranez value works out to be 1.8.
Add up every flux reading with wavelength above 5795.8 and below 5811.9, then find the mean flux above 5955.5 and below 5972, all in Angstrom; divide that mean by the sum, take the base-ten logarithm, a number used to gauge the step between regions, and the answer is -0.788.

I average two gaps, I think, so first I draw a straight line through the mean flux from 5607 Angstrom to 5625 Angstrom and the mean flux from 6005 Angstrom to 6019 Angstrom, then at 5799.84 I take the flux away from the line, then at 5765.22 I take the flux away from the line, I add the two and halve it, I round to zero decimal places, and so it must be -3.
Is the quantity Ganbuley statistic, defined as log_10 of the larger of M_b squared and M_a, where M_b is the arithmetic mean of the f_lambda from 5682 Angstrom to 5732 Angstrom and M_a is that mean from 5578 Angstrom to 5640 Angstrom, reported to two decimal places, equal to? 4.08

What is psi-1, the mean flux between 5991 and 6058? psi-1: 113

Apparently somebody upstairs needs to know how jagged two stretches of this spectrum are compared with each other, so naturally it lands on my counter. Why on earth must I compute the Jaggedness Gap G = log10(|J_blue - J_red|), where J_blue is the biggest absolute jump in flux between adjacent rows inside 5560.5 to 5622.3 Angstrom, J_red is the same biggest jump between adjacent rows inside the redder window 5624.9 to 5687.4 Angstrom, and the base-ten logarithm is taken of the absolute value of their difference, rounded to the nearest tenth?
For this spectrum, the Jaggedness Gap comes 1.1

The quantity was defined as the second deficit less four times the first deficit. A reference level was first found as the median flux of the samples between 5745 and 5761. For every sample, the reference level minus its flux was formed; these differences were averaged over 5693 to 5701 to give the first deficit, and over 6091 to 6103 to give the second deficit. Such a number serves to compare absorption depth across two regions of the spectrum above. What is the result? -17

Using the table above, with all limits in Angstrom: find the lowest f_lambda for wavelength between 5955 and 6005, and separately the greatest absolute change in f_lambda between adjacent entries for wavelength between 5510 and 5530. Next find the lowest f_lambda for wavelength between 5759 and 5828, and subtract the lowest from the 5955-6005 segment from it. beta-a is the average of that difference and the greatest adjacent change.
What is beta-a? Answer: 4.8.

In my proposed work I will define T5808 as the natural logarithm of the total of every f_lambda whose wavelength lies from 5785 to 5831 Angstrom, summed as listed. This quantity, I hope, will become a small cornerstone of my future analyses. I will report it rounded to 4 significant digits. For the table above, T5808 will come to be 7.539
